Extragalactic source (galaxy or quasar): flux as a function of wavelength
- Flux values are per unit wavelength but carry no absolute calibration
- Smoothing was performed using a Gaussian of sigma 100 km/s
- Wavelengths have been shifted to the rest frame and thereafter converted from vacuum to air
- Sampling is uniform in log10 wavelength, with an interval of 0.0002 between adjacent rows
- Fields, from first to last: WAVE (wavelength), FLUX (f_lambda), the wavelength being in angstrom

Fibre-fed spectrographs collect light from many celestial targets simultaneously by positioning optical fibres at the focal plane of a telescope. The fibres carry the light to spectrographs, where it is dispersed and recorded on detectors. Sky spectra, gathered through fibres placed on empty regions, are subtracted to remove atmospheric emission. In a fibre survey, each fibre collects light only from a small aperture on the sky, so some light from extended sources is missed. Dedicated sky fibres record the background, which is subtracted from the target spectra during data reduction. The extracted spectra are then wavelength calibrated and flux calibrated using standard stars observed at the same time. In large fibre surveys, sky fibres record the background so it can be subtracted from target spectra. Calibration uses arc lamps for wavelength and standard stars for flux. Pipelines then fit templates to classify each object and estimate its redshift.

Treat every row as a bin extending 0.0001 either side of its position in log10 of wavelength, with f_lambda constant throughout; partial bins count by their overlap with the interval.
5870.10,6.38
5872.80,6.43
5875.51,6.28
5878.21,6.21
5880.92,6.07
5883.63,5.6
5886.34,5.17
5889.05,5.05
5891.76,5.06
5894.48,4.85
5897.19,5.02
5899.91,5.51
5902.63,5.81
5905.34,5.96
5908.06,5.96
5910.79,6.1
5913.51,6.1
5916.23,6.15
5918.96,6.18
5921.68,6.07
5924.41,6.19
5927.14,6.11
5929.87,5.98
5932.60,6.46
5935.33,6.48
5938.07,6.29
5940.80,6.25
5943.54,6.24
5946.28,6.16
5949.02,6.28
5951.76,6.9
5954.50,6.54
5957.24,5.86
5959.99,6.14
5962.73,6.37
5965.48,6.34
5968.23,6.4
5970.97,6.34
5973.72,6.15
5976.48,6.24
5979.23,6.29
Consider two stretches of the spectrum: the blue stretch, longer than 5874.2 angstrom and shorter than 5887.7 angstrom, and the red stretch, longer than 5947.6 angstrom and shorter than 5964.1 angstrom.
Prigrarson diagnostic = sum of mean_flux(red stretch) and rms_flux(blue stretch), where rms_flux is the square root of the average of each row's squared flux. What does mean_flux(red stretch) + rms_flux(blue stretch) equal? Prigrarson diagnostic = 12.23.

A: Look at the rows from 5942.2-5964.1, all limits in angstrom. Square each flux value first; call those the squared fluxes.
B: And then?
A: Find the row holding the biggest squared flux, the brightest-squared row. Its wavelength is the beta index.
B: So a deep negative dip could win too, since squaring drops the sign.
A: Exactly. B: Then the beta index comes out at 5951.76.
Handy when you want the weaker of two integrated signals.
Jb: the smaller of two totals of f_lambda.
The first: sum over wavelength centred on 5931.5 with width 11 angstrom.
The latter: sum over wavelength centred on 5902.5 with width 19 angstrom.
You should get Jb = 25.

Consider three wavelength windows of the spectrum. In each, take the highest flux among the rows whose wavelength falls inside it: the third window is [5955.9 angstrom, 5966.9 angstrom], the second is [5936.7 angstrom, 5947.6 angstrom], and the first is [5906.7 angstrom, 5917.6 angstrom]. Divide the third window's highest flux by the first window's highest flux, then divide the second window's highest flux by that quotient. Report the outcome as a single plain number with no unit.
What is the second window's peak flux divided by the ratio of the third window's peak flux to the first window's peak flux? 6.1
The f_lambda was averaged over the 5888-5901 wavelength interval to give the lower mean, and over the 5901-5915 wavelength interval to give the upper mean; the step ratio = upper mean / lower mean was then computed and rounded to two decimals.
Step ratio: 1.17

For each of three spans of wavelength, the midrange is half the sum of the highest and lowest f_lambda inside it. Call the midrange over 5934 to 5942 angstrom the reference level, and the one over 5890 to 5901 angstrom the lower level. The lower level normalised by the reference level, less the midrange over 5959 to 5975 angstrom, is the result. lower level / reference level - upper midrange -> -5.46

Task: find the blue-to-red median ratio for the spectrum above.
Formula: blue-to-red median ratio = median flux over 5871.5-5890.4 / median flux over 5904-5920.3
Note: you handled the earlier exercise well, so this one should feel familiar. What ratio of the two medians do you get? 1.00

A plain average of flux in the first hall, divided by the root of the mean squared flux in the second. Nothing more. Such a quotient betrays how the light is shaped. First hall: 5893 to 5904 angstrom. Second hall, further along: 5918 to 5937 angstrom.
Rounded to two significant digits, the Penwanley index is 0.85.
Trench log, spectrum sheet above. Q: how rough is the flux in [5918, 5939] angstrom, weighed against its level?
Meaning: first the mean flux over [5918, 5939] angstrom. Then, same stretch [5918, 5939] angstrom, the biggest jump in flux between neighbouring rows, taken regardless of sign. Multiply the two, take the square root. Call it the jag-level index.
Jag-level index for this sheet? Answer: 1.7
